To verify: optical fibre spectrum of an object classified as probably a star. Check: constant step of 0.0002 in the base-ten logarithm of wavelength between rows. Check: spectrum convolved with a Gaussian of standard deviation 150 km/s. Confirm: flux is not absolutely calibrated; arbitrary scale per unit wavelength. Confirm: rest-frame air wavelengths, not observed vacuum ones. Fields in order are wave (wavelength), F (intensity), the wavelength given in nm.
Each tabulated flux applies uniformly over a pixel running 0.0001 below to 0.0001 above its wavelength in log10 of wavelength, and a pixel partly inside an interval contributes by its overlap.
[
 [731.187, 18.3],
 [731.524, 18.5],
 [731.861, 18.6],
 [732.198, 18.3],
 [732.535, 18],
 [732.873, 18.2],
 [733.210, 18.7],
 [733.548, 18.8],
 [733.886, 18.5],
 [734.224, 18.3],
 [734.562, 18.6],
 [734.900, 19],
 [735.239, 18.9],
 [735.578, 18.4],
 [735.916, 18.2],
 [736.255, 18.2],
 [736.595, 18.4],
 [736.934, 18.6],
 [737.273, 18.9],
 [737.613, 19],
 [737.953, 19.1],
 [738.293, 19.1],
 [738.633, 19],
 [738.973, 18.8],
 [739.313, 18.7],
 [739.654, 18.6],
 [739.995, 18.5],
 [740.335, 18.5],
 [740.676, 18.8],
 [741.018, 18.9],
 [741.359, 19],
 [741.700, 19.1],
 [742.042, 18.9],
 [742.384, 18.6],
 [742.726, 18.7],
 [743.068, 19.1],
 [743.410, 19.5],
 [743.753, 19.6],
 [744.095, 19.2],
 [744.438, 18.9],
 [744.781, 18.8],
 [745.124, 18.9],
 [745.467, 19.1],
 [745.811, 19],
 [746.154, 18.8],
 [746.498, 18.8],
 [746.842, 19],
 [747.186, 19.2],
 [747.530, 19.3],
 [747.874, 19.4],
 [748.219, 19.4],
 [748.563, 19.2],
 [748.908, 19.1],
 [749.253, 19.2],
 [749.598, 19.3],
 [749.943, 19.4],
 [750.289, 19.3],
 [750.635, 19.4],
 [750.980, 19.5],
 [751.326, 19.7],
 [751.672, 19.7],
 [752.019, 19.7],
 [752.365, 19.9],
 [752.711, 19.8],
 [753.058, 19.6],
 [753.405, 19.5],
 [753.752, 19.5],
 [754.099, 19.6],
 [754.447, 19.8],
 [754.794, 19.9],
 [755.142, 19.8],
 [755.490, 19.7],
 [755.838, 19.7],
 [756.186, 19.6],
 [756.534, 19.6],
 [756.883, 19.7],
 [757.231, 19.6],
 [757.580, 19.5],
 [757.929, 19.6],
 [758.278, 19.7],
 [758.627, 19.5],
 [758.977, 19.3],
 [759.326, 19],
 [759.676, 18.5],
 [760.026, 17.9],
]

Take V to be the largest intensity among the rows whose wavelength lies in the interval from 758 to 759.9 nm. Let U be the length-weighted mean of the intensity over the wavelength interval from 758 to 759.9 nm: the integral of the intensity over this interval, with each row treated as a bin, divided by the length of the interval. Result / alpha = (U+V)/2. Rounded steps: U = 19.2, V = 19.7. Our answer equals 19.4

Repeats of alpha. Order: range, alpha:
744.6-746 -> 19.0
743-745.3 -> 19.4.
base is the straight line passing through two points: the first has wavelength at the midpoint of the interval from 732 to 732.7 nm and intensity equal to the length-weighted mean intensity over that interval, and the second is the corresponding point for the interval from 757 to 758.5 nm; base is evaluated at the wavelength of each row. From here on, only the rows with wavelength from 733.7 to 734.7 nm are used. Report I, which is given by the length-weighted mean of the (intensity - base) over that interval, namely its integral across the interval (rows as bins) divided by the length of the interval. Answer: 0.18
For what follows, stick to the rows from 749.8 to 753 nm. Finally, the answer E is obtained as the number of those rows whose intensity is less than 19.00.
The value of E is 0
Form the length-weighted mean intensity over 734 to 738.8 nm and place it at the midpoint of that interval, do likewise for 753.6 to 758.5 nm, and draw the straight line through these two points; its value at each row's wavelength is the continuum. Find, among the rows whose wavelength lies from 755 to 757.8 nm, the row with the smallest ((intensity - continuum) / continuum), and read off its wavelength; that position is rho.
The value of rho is 757.580 nm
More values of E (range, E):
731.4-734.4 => 9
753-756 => 0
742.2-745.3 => 5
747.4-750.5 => 0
